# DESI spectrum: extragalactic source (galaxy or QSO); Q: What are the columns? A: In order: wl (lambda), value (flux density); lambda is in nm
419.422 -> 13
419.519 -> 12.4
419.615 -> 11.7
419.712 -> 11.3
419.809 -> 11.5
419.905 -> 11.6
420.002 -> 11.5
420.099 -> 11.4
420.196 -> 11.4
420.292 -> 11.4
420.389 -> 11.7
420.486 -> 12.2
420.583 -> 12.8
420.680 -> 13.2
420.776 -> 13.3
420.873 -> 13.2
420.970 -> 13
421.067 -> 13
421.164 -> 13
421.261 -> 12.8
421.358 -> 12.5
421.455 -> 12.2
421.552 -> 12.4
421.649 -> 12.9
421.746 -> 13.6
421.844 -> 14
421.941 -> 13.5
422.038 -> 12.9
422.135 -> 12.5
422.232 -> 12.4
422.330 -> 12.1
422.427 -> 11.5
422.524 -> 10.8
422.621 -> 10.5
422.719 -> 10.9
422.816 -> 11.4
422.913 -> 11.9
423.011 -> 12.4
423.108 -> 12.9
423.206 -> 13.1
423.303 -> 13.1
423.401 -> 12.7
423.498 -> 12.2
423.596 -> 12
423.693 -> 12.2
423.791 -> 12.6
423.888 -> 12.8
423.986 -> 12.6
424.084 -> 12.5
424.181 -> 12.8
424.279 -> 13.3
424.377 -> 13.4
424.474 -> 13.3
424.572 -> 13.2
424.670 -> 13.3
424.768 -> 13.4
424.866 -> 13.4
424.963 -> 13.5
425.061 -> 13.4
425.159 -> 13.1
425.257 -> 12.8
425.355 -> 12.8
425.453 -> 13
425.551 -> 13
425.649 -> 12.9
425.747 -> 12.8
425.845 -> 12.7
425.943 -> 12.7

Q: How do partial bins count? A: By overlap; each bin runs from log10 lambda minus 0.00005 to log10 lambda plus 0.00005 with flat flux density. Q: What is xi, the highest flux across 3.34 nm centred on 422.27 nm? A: 14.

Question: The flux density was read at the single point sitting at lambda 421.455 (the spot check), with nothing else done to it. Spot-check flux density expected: 12.2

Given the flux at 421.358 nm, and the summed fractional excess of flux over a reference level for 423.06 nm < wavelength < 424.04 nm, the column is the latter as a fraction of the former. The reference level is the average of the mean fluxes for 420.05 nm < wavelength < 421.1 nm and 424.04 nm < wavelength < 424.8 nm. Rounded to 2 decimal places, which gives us -0.01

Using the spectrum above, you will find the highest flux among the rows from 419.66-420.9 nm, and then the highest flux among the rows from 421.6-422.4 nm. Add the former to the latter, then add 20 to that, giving 47.3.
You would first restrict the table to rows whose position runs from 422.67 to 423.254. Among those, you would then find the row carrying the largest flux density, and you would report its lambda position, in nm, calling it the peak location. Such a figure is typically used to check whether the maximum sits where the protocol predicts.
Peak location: 423.206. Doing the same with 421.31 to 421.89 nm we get 421.844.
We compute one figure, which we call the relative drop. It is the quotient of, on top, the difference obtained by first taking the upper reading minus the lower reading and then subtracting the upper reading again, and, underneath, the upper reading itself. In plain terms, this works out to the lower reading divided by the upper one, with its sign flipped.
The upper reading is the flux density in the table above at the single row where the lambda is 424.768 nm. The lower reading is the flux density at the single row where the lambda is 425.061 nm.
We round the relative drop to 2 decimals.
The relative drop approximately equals -1.00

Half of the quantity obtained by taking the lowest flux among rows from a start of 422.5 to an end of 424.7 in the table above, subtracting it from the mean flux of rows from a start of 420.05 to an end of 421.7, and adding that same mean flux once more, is 7.2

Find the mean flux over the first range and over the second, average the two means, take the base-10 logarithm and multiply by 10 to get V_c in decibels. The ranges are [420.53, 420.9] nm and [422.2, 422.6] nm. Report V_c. 10.9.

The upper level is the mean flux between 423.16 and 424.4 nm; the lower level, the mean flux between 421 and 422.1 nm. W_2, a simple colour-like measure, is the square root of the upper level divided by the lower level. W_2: 0.99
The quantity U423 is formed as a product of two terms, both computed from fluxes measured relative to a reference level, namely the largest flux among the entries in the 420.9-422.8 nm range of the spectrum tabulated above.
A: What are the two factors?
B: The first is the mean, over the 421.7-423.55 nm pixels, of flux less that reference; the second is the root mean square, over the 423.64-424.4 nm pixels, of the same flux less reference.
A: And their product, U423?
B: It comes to -2.1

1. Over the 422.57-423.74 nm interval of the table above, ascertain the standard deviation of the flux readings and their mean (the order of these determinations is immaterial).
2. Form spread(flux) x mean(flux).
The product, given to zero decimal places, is 10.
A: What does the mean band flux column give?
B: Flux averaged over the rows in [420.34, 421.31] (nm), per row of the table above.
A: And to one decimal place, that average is 12.8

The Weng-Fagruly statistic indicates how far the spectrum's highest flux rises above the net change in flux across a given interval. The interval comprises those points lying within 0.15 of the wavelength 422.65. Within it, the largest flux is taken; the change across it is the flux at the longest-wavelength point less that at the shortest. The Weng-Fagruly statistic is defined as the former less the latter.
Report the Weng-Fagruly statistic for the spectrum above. 10.8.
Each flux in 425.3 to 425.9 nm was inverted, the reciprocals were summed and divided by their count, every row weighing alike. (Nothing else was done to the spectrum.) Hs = 0.0777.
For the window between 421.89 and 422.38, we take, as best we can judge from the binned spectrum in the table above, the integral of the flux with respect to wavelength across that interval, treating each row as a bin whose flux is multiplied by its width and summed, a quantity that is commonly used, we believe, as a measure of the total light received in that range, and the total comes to 6.2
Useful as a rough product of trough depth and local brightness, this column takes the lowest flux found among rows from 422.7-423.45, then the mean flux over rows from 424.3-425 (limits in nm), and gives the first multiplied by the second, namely 146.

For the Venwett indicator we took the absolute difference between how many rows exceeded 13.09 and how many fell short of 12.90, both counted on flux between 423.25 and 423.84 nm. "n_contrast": 4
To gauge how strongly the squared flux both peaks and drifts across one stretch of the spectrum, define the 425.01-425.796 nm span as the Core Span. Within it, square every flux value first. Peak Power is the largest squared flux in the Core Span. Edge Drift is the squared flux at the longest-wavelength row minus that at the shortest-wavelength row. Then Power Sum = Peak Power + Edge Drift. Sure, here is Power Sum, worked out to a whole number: 164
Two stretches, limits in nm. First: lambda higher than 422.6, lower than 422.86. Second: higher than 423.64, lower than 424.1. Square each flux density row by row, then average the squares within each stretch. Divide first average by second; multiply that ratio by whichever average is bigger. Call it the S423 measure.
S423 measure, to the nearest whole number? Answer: 120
